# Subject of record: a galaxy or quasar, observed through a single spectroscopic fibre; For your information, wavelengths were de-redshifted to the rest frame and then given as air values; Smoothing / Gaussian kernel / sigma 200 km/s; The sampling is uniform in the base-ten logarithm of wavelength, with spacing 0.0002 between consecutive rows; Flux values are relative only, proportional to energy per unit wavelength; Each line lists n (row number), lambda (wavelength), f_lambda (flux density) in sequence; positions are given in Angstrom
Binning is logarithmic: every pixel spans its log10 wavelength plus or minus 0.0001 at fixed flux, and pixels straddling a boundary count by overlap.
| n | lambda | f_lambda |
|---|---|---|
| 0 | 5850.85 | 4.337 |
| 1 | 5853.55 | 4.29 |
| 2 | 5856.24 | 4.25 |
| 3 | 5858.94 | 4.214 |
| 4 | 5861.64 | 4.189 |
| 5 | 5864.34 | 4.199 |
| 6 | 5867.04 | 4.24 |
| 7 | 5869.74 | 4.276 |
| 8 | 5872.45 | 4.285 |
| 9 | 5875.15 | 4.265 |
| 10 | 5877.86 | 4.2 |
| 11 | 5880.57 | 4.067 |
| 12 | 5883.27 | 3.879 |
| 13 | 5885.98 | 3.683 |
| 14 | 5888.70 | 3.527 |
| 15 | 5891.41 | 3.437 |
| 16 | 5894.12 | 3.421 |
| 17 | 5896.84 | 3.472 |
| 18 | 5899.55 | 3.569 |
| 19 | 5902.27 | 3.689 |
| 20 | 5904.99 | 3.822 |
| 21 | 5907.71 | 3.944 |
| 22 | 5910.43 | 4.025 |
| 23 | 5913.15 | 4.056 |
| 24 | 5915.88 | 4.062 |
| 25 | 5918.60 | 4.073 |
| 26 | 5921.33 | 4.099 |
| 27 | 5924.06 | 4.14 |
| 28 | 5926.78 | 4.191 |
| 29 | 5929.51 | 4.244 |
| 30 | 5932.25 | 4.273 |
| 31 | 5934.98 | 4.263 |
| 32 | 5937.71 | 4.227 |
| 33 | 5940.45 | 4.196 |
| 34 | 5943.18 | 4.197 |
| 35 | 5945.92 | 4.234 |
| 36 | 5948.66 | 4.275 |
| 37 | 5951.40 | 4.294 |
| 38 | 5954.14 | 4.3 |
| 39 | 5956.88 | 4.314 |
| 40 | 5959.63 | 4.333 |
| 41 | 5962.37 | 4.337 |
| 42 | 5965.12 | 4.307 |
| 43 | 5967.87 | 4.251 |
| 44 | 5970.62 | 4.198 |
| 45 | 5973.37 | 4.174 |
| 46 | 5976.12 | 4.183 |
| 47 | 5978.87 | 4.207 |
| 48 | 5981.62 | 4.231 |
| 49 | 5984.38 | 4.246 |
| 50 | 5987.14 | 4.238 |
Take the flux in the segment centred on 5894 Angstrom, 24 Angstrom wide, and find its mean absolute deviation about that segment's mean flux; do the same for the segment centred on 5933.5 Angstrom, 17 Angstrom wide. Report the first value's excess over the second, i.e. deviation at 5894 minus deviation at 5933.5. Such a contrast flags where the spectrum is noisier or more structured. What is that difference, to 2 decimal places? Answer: 0.11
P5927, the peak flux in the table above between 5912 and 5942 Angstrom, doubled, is 8.55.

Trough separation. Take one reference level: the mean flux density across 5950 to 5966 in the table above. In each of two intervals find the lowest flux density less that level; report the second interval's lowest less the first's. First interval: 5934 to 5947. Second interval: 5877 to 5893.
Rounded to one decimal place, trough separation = -0.8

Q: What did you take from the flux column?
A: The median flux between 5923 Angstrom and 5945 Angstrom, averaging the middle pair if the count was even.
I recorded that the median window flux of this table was 4.21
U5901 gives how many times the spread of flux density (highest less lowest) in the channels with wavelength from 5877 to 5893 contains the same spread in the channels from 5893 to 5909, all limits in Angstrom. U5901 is 1.5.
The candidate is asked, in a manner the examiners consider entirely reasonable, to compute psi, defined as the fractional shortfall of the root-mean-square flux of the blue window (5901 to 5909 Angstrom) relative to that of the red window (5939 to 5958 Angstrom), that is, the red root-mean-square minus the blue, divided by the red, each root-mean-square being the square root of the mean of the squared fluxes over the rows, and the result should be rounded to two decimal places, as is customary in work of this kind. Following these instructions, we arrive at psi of 0.10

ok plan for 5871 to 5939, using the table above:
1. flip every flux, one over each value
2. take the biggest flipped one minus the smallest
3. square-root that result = 0.24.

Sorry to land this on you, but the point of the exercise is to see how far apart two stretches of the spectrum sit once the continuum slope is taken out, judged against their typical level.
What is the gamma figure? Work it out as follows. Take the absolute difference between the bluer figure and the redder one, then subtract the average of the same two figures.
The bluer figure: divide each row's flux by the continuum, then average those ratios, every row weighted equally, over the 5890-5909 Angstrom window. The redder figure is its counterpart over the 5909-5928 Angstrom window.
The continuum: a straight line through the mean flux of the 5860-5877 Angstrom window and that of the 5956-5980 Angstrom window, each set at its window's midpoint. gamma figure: -0.798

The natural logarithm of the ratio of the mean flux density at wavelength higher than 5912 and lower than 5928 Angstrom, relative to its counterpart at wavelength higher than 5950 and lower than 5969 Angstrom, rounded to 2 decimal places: -0.05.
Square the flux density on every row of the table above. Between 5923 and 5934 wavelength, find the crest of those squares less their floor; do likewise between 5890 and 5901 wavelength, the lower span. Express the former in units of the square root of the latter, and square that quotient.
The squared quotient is 1.2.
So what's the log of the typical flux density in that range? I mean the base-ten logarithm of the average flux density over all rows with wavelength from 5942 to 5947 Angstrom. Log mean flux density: 0.625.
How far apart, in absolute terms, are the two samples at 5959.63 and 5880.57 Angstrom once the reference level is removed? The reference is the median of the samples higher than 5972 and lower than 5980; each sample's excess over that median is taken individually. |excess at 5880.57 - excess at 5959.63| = 0.27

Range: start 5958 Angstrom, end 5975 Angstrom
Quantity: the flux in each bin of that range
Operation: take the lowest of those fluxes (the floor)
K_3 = 4.174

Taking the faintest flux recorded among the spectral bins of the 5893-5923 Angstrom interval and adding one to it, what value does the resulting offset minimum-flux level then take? 4.4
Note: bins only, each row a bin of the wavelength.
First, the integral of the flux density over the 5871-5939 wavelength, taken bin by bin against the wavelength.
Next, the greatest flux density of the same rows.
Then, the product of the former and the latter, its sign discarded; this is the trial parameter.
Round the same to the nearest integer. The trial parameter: 1153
